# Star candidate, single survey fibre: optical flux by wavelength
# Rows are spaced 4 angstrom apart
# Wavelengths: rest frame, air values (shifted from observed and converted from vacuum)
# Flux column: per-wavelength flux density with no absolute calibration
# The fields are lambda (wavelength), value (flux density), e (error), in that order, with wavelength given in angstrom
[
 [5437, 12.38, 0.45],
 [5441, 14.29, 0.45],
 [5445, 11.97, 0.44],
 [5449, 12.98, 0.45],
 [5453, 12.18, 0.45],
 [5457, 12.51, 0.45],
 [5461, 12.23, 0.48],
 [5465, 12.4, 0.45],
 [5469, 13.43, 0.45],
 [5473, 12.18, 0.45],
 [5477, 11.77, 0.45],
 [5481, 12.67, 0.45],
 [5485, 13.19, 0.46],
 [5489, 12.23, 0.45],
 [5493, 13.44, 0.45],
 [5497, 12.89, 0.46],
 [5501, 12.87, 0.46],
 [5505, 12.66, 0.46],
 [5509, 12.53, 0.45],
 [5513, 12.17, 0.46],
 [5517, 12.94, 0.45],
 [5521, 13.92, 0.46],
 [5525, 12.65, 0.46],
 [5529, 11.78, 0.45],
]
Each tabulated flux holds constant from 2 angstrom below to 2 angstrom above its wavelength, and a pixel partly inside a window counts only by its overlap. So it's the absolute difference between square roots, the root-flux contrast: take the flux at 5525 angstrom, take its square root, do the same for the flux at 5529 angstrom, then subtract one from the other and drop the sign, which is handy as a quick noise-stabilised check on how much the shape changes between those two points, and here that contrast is 0.12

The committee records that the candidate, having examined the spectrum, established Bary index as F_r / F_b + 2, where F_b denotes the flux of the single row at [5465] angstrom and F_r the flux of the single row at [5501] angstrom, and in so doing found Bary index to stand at 3.04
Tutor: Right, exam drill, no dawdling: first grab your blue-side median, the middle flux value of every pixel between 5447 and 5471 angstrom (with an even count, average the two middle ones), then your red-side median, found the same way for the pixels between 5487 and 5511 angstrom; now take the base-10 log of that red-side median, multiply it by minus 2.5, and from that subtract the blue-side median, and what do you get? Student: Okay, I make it -15.2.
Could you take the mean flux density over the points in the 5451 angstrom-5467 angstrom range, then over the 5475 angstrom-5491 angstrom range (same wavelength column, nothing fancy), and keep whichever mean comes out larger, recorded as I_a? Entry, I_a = 12.5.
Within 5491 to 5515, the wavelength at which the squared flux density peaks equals 5493 angstrom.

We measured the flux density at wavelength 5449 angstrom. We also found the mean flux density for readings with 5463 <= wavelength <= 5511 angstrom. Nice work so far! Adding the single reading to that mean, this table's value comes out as 25.7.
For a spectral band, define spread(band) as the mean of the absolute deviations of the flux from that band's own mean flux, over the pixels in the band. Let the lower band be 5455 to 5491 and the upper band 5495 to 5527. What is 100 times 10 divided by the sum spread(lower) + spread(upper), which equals 1397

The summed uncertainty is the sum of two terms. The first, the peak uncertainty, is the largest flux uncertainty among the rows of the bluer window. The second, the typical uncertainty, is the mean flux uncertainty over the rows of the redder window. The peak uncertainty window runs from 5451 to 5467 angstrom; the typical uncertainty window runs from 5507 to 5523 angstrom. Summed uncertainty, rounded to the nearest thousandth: 0.935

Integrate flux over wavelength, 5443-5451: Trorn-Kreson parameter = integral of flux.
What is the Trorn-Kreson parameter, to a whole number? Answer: 100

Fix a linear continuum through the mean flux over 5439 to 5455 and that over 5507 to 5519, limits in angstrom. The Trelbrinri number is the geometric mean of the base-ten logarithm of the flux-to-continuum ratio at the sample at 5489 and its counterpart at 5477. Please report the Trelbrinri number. 0.0224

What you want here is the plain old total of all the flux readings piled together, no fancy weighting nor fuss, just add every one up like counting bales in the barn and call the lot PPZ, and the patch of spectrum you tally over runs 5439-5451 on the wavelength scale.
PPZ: 39.2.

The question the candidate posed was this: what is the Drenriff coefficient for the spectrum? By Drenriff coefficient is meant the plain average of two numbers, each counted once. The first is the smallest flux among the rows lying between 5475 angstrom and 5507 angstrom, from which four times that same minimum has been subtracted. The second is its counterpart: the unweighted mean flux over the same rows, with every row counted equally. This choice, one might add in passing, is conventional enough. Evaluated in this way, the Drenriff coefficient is -11.3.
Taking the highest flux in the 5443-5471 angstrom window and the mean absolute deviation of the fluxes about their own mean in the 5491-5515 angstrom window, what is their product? 4.1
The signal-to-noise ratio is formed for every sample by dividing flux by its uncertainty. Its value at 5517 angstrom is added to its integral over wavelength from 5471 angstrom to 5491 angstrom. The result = 578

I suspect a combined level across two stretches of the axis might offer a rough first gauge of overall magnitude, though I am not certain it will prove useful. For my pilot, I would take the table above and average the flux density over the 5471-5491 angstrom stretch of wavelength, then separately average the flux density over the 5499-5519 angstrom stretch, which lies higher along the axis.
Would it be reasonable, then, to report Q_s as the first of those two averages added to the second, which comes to 25.0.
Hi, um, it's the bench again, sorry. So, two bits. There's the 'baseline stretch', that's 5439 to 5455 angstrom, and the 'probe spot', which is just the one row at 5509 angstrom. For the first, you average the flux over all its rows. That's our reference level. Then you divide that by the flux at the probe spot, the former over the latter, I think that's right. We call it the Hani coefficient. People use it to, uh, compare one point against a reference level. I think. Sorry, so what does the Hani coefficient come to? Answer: 1.03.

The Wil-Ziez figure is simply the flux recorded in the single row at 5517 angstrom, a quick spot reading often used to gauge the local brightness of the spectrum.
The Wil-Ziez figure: 12.94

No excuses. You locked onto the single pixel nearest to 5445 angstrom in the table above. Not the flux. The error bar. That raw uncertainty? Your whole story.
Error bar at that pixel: 0.440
